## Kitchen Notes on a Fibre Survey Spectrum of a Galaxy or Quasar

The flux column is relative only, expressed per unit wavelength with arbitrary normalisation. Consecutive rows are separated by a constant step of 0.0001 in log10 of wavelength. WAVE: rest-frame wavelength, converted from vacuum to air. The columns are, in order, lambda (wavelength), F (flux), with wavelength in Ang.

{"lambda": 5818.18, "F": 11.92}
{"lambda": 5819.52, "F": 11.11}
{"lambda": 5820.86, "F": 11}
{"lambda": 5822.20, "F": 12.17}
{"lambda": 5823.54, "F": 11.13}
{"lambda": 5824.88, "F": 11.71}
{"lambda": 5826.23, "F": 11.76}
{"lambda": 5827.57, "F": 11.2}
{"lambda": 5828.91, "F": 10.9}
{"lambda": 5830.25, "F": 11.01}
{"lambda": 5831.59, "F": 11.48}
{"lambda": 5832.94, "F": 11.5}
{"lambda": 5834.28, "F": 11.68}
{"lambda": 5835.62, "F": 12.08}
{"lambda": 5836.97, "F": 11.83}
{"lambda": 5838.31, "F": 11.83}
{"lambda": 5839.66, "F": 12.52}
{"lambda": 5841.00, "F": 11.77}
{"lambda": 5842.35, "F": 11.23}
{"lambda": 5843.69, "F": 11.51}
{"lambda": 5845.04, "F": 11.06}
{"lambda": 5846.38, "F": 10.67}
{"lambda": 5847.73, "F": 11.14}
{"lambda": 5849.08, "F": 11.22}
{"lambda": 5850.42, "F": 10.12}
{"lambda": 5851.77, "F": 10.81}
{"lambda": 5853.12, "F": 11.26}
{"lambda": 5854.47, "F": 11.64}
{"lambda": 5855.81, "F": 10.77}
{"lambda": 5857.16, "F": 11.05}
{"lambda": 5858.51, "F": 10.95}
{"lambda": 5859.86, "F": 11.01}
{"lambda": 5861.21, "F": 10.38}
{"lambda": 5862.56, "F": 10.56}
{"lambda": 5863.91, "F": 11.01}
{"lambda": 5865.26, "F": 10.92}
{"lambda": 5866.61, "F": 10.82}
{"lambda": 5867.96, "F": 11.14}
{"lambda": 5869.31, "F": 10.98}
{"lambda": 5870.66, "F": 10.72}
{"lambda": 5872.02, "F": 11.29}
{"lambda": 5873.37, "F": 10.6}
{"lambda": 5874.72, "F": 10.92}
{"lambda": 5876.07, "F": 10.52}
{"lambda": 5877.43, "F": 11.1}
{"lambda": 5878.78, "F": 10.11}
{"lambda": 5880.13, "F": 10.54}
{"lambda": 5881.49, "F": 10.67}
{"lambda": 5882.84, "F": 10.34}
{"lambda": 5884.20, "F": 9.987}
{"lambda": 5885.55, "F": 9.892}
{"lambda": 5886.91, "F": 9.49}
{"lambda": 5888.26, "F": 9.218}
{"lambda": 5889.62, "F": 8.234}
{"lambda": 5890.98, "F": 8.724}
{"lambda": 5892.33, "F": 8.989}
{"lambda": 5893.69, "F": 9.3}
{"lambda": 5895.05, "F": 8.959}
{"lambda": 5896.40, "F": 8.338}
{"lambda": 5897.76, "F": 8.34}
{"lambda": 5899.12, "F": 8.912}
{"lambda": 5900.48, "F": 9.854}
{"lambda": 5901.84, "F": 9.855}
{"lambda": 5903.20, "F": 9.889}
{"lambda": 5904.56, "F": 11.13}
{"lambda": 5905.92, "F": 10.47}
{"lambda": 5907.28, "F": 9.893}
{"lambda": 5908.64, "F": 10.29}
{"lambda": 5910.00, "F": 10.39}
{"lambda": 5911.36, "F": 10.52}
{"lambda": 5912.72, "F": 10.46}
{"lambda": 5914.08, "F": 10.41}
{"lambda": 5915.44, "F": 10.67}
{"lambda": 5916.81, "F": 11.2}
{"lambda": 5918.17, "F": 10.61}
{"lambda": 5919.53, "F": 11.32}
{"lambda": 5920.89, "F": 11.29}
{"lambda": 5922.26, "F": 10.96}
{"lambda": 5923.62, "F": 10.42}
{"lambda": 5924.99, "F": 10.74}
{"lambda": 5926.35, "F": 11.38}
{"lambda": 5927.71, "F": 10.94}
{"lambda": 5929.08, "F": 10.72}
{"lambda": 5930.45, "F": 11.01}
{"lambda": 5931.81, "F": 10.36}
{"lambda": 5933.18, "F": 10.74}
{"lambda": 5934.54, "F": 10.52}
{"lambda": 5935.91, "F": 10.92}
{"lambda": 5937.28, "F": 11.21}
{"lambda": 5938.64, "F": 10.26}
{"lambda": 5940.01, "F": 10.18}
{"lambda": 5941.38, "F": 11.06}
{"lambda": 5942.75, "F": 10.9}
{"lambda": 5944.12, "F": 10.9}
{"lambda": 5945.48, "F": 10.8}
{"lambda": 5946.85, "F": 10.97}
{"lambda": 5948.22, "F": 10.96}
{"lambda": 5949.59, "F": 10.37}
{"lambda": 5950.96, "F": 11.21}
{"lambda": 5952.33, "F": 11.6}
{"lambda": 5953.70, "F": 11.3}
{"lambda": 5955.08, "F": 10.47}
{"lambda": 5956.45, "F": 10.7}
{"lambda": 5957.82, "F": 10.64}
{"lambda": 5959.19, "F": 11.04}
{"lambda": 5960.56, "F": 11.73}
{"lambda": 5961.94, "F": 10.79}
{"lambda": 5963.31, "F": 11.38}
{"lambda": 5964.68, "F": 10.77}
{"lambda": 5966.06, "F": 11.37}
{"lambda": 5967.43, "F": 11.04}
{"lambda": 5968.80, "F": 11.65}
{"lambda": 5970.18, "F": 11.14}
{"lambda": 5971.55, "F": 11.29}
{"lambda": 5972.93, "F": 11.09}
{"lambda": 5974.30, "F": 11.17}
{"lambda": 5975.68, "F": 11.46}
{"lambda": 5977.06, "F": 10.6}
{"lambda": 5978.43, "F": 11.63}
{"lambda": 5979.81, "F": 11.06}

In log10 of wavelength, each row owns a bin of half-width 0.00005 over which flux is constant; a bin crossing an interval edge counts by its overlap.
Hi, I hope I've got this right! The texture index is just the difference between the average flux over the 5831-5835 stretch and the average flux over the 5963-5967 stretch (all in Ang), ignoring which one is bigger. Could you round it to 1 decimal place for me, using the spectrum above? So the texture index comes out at 0.4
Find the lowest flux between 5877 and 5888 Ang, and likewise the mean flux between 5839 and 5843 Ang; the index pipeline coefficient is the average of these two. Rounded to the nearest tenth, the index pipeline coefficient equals 10.7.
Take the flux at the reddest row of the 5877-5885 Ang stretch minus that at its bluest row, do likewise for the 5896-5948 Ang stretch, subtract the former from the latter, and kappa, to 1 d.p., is 3.7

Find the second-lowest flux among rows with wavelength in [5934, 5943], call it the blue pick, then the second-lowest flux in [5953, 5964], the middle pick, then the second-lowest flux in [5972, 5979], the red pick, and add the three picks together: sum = 32.0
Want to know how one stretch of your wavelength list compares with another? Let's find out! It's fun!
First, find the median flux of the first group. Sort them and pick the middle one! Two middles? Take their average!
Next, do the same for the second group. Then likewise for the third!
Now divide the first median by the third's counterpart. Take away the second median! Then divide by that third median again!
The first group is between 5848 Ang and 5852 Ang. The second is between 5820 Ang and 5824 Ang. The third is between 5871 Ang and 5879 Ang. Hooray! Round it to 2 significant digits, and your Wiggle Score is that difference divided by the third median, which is -0.94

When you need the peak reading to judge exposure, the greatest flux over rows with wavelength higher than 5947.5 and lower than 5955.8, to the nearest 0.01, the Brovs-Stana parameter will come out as 11.60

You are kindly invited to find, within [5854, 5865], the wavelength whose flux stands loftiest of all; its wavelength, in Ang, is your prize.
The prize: 5854.47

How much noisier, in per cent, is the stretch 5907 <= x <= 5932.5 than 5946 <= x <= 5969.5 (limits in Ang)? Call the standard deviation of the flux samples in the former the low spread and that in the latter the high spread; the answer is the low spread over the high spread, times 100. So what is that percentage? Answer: 99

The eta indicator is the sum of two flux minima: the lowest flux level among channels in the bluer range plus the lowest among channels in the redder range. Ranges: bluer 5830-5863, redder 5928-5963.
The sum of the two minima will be 20.3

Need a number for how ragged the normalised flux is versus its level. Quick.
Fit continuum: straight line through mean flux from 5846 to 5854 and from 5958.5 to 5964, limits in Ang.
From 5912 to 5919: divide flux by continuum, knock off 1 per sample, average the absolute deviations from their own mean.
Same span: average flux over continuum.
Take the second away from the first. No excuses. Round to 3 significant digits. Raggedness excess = -0.944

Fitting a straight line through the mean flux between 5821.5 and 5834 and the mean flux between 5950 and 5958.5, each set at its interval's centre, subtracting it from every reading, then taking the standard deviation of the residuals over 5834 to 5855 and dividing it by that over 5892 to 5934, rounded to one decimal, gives 0.6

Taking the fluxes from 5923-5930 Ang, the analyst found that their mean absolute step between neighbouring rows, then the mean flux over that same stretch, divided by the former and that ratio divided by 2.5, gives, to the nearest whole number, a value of 11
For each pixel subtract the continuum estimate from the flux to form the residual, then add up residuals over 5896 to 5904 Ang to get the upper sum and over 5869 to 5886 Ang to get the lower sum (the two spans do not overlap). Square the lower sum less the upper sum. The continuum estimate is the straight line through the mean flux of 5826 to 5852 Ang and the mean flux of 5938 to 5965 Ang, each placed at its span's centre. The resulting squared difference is 12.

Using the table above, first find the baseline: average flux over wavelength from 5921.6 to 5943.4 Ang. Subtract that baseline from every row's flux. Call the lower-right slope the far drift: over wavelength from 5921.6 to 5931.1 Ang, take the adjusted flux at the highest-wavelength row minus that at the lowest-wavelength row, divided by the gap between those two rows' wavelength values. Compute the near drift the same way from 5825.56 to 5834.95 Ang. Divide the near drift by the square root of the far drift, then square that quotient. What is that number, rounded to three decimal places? 0.016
